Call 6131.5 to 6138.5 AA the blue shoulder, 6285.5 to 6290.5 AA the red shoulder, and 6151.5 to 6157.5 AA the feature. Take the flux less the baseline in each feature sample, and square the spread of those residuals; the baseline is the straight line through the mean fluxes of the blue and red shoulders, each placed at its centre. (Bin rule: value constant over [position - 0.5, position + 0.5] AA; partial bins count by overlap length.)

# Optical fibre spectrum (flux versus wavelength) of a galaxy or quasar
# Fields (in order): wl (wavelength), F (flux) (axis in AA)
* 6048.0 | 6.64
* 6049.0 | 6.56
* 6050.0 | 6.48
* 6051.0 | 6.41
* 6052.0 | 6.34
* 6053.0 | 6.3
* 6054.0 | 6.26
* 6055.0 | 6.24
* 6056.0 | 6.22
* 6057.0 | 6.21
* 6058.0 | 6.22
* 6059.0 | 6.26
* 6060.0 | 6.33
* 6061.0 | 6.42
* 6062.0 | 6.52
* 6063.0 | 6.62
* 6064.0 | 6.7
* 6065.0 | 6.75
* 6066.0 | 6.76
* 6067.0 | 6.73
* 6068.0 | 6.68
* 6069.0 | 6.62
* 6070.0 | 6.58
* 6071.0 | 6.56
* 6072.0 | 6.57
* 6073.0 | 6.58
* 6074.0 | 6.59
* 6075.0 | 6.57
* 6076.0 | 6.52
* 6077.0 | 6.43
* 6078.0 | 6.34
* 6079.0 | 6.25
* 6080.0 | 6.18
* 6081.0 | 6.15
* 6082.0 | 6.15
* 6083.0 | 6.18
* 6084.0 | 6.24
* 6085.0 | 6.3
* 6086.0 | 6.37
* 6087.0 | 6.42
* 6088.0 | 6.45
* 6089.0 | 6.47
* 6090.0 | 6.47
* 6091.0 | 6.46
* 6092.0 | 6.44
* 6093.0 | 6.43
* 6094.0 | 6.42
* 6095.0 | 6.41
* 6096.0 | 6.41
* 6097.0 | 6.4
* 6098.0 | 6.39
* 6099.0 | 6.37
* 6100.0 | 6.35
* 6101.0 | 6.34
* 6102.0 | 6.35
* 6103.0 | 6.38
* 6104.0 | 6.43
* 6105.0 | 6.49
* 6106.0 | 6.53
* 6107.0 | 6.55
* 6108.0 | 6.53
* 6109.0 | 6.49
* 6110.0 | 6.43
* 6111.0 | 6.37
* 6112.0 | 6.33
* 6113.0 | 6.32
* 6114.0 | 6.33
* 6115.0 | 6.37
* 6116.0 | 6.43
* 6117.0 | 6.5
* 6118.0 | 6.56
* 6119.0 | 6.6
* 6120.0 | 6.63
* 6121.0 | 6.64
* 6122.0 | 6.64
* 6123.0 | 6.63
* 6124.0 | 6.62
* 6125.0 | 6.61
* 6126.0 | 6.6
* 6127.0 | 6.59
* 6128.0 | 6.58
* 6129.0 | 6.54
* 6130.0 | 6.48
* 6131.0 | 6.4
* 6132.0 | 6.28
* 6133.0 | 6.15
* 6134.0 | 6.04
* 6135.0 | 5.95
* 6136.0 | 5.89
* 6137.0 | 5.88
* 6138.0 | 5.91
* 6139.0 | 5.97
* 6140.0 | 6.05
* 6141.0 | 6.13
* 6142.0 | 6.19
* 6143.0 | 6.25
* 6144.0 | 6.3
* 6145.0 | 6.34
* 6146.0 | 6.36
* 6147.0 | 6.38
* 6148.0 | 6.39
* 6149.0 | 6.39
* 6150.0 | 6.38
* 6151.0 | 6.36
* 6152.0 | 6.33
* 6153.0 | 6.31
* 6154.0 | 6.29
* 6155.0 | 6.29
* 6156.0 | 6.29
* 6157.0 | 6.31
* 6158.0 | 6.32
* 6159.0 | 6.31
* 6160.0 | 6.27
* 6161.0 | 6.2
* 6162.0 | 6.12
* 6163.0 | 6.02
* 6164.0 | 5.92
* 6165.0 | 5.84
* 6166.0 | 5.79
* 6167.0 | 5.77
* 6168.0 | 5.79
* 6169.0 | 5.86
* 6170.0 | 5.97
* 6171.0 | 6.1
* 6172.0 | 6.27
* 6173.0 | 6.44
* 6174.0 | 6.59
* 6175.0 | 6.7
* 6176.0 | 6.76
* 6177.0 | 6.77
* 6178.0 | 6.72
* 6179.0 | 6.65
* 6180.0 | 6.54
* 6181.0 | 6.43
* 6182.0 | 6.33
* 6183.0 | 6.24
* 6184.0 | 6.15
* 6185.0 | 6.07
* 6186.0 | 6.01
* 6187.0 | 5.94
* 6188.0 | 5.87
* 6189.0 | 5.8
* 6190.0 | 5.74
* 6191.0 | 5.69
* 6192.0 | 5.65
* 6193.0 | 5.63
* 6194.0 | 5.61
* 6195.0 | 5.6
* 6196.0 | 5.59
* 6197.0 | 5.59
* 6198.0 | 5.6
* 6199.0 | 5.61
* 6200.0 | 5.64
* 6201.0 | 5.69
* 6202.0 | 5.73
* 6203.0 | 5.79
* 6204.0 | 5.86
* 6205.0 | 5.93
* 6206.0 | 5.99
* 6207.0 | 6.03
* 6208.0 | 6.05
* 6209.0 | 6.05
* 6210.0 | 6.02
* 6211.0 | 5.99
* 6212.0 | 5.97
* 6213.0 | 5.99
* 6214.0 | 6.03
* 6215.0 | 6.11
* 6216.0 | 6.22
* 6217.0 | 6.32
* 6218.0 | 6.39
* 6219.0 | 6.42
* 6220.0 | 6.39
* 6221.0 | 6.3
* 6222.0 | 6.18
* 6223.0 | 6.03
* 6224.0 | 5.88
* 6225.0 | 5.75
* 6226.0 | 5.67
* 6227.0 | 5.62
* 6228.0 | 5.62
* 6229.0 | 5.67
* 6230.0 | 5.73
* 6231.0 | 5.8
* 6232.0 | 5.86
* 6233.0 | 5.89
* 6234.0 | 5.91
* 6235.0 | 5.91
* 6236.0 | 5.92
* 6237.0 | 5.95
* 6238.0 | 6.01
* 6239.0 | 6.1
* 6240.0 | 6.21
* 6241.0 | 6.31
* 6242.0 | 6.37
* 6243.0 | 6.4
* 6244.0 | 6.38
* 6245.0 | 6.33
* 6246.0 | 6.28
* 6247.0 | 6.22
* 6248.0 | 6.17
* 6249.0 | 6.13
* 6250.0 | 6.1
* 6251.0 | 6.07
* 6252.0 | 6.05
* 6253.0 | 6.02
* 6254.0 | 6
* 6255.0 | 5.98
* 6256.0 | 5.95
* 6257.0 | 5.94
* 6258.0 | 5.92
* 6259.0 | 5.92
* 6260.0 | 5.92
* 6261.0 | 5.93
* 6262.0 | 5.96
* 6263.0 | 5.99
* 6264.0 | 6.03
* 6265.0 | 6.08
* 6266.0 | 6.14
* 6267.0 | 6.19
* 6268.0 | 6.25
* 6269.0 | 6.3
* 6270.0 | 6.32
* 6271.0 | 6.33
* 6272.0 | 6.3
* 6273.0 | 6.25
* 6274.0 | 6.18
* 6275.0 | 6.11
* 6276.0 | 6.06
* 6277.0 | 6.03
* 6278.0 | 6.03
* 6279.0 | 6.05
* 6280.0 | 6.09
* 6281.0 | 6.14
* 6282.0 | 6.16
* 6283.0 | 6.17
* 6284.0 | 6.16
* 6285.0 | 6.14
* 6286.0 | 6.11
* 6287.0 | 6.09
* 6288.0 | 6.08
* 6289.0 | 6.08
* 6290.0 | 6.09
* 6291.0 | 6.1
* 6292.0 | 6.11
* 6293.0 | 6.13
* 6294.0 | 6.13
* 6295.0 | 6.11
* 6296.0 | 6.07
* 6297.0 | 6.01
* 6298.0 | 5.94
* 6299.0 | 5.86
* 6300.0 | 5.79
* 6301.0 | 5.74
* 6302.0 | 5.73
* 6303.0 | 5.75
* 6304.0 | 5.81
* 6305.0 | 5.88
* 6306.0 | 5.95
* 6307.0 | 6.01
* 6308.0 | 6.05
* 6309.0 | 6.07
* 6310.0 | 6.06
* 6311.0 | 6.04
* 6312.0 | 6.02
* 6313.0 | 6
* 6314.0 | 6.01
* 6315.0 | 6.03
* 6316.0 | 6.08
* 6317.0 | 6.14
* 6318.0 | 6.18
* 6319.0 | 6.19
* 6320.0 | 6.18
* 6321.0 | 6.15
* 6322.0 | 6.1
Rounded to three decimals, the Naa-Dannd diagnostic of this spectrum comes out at 0.000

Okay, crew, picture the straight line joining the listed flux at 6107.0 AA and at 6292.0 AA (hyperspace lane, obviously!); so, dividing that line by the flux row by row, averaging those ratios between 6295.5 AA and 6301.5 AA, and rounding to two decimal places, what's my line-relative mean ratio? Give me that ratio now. 1.03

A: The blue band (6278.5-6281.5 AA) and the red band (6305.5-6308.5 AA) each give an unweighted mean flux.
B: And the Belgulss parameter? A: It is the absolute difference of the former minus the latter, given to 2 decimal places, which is 0.09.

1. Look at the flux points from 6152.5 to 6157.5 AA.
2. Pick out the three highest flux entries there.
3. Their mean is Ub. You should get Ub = 6.30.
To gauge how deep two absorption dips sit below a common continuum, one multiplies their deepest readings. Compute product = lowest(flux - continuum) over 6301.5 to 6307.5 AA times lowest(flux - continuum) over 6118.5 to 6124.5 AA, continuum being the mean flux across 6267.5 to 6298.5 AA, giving -0.19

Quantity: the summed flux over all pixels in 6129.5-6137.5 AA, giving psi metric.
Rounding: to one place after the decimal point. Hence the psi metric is 49.1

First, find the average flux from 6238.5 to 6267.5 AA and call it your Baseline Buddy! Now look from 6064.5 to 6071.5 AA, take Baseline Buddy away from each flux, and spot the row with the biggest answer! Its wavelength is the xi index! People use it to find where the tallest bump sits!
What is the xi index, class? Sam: 6066.0 AA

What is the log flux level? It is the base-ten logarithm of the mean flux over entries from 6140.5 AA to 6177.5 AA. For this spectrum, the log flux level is 0.796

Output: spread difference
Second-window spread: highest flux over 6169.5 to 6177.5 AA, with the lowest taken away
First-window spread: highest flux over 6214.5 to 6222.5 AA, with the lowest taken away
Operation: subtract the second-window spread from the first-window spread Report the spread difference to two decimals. -0.49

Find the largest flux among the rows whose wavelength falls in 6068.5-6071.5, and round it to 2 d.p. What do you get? 6.62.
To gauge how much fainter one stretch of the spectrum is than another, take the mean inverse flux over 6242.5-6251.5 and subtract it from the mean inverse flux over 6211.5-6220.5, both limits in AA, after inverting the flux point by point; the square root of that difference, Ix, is 0.028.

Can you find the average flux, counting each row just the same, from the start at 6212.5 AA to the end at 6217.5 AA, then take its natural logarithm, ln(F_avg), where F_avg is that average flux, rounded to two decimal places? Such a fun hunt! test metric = 1.81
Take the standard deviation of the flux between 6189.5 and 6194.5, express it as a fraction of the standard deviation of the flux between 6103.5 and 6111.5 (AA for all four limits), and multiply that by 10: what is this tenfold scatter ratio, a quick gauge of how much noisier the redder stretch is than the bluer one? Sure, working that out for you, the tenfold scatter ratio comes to 8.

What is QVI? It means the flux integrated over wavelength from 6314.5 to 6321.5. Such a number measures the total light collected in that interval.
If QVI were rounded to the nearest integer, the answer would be 43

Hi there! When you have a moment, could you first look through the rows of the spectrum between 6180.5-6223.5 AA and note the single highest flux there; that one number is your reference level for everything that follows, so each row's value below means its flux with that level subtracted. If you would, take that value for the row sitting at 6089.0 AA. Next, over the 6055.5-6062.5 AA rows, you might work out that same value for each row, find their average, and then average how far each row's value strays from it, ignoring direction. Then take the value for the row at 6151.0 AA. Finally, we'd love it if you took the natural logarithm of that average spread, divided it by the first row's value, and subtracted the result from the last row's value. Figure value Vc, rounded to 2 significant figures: 59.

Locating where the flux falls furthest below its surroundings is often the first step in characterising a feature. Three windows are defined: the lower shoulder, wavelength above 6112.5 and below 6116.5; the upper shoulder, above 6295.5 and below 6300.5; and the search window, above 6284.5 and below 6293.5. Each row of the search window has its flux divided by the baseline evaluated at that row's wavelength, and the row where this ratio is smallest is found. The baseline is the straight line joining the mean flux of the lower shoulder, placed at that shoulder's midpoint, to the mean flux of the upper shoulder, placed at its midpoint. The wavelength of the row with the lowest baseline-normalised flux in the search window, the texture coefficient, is 6288.0 AA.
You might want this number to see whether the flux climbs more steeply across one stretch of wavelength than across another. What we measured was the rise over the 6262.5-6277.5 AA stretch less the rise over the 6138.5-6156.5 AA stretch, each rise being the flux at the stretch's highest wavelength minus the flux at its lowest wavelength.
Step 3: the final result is -0.3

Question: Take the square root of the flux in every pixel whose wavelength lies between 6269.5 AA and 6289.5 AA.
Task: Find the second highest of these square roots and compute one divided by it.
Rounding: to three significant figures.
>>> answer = 0.398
